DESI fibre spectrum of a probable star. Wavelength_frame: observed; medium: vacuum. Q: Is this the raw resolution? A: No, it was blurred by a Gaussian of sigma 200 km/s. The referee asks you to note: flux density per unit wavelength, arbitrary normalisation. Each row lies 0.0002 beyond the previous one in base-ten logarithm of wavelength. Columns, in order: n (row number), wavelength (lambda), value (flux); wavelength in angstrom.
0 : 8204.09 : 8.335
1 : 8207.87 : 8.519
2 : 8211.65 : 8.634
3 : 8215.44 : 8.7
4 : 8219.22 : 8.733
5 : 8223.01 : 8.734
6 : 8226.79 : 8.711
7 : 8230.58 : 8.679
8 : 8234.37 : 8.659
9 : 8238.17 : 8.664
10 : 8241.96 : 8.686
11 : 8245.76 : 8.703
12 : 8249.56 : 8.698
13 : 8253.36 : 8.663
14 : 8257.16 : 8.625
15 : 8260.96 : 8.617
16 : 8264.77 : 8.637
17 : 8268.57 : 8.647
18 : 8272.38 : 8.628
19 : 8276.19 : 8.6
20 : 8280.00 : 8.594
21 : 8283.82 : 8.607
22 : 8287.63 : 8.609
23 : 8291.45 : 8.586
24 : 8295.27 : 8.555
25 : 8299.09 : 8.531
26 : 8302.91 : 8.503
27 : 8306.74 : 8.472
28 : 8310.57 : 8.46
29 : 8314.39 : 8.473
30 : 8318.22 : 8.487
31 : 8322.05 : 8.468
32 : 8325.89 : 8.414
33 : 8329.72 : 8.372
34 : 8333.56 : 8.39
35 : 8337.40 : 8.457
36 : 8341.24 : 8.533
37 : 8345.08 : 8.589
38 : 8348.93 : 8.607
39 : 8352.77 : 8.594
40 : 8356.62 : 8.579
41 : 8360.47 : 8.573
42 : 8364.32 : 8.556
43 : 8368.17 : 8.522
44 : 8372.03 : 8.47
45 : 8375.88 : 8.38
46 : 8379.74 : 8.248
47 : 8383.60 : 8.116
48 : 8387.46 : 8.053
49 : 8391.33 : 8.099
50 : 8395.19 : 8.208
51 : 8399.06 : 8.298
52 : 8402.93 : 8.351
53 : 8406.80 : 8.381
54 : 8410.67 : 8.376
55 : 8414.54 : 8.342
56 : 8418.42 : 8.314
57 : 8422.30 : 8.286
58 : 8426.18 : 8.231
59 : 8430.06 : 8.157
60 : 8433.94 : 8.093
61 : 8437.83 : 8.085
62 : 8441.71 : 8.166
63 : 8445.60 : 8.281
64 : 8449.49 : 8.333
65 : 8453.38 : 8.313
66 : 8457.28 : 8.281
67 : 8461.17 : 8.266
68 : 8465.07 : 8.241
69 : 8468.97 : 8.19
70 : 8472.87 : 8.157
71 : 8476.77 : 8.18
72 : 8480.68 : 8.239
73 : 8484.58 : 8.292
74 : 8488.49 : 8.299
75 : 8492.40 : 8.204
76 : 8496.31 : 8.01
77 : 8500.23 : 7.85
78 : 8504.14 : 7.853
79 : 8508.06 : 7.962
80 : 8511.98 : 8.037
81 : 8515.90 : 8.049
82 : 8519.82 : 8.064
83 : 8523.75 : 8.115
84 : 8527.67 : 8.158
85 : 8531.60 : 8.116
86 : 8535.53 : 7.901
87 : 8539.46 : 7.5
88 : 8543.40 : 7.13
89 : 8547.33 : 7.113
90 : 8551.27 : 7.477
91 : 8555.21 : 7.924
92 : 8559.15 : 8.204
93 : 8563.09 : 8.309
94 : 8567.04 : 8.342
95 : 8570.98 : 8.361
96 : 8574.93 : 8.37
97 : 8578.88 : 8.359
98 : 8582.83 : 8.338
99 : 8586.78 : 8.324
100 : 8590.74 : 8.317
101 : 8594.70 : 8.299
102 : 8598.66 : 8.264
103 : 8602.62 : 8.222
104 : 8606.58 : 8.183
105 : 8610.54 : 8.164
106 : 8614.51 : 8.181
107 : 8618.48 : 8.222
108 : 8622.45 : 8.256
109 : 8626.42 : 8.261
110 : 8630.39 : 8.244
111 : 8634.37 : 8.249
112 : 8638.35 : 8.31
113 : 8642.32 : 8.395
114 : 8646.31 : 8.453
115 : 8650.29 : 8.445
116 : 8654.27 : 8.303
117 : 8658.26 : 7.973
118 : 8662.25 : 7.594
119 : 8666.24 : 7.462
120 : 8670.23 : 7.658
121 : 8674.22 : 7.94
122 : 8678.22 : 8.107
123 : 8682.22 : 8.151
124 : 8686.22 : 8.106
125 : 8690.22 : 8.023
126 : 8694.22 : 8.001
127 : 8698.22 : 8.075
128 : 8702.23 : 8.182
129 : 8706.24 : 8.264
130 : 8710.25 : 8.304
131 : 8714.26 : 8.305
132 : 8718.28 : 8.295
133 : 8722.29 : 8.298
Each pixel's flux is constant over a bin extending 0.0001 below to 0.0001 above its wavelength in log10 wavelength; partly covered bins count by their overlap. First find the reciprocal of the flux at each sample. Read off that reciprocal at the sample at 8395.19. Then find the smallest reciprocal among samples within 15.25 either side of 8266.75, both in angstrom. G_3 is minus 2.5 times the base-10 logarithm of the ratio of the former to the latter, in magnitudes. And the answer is -0.059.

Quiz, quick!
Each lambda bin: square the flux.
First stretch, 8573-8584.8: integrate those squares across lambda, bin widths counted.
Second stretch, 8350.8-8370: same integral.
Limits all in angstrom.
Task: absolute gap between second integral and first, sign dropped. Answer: 585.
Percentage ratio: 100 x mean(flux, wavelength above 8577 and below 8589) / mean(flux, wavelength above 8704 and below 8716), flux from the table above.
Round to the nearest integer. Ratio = 101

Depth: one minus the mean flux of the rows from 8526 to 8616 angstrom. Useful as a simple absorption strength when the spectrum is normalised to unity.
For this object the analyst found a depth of -7.1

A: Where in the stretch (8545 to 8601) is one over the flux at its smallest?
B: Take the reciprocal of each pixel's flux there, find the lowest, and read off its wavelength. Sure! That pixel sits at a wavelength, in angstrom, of 8574.93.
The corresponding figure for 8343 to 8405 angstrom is 8348.93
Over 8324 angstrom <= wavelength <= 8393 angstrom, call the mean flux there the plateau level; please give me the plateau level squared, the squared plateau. 70.9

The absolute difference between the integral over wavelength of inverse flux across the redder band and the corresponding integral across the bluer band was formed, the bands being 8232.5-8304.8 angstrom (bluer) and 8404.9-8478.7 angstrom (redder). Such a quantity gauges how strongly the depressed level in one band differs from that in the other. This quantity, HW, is 0.57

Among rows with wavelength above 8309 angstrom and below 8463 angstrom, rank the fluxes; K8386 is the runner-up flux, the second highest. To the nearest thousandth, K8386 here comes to 8.594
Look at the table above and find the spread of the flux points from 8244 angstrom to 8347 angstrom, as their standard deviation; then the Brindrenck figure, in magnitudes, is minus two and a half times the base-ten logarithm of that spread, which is 2.6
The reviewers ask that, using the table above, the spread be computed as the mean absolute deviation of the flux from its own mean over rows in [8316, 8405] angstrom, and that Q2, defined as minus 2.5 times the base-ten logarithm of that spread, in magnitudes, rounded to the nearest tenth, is 2.2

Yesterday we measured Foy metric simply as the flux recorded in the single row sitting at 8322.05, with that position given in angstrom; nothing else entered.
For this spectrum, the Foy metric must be 8.468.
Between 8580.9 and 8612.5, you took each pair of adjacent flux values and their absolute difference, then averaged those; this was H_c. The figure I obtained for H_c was 0.025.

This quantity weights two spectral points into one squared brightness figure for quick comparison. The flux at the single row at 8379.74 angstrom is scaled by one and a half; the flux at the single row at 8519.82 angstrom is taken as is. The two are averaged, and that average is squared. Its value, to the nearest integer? 104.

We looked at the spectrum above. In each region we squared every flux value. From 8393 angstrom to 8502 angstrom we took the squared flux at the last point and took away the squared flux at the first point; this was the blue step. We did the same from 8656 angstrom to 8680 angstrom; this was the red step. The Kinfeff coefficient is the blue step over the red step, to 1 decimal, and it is -2.7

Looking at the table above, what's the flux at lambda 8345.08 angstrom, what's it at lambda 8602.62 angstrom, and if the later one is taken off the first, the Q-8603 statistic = 0.37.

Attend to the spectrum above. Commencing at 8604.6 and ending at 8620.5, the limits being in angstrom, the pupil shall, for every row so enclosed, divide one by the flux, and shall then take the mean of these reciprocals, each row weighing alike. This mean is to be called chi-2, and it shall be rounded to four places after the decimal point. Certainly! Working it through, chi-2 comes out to 0.1221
